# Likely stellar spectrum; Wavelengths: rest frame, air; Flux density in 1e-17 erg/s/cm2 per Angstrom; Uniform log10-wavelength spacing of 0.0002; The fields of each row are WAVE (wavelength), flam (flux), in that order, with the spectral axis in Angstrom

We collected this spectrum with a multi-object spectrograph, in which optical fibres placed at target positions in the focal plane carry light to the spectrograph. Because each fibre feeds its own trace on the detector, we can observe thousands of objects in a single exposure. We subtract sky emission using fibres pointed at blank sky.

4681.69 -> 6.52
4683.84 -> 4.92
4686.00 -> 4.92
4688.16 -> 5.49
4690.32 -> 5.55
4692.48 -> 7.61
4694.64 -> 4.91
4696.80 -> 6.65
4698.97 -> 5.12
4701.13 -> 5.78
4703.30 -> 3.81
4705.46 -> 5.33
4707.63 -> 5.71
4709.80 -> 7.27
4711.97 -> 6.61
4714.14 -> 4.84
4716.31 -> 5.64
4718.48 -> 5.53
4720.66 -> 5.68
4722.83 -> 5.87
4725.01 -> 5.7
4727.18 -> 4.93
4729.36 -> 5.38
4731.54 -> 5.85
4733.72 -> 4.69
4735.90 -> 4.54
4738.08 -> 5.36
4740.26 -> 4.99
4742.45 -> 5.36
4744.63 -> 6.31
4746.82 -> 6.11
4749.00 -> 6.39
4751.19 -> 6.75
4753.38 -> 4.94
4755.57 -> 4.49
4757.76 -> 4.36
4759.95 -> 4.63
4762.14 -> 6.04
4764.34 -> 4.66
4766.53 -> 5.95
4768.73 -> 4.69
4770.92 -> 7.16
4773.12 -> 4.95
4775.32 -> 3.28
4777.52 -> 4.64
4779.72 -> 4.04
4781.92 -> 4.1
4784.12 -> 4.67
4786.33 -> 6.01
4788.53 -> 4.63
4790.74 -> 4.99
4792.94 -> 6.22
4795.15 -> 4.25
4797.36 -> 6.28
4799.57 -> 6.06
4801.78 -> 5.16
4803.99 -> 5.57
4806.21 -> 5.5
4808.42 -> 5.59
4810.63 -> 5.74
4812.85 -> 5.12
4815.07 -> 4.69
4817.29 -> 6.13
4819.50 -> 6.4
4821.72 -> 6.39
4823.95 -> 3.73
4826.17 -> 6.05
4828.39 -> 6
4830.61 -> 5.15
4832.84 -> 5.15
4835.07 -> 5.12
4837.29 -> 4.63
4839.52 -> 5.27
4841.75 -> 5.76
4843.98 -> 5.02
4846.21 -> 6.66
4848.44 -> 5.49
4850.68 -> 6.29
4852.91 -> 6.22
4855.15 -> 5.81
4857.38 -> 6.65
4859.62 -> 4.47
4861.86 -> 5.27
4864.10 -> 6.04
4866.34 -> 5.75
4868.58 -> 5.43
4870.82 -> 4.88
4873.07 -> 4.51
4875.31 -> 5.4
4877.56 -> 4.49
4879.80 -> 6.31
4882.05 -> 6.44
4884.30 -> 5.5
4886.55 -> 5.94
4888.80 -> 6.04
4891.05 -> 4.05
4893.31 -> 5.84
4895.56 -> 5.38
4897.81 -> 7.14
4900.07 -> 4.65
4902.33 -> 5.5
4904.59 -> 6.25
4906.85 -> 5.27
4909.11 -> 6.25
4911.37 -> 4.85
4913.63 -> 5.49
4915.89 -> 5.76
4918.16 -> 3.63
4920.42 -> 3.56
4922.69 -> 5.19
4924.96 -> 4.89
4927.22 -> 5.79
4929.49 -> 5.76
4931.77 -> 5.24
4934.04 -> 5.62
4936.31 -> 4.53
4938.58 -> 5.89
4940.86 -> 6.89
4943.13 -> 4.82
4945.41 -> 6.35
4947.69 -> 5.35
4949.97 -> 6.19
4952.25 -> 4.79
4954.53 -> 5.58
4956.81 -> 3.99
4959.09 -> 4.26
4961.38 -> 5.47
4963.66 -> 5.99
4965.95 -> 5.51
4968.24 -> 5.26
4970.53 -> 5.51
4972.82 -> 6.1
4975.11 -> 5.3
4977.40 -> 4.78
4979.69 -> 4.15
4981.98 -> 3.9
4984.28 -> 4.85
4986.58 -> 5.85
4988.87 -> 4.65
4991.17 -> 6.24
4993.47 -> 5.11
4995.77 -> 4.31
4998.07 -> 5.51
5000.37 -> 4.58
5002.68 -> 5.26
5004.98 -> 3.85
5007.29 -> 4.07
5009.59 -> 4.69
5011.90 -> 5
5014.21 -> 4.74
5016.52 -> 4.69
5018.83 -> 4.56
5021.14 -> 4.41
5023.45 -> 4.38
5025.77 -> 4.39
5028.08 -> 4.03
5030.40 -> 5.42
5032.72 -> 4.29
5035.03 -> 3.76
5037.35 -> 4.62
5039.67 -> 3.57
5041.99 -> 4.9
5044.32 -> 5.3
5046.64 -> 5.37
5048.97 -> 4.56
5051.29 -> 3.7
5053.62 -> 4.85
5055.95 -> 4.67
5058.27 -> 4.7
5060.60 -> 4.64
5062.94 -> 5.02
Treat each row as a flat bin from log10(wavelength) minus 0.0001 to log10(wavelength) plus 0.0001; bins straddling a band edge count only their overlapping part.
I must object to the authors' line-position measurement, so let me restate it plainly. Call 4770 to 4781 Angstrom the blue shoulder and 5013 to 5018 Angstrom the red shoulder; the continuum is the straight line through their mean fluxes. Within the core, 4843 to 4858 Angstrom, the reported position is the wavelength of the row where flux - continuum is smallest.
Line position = 4843.98 Angstrom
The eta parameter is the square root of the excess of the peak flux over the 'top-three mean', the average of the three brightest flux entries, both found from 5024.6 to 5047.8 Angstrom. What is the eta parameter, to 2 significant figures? 0.24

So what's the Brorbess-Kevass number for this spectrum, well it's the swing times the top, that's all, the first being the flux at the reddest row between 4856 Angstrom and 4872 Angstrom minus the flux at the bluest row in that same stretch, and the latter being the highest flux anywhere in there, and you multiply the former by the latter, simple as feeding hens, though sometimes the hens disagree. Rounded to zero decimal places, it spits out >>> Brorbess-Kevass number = -12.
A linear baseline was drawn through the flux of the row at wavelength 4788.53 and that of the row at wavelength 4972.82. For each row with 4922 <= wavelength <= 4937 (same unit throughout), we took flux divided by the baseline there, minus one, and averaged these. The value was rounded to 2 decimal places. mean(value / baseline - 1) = -0.08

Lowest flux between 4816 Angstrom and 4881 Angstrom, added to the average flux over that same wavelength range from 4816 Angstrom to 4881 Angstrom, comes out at 9.3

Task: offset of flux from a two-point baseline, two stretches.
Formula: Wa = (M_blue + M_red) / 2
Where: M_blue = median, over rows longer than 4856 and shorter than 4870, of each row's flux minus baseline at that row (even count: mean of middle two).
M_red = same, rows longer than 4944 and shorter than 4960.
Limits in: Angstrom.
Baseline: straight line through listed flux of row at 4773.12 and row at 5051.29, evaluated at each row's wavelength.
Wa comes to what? 1.1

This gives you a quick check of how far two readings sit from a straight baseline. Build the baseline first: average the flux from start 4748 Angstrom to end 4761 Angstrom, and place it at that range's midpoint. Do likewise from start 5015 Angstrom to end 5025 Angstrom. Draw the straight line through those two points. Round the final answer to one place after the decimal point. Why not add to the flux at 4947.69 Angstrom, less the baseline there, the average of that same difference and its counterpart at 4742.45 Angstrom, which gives 1.0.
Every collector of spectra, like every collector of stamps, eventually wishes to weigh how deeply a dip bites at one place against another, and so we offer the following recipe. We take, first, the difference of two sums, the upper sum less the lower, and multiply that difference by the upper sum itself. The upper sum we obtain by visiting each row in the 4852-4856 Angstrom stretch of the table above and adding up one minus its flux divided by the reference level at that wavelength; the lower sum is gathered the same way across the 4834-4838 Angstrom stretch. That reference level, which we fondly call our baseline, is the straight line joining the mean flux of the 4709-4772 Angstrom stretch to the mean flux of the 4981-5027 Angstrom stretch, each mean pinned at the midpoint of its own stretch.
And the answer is 0.14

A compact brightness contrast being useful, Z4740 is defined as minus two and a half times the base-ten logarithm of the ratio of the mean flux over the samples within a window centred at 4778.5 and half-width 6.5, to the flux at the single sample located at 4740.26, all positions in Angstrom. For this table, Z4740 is 0.17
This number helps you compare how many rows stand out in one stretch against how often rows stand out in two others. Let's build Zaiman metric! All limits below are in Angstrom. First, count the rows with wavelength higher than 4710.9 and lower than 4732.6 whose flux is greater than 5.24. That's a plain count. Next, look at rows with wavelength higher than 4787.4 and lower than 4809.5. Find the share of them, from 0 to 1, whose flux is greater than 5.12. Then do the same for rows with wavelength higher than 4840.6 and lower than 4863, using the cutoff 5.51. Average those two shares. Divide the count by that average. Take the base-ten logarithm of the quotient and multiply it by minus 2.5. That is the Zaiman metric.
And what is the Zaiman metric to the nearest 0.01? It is -2.73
